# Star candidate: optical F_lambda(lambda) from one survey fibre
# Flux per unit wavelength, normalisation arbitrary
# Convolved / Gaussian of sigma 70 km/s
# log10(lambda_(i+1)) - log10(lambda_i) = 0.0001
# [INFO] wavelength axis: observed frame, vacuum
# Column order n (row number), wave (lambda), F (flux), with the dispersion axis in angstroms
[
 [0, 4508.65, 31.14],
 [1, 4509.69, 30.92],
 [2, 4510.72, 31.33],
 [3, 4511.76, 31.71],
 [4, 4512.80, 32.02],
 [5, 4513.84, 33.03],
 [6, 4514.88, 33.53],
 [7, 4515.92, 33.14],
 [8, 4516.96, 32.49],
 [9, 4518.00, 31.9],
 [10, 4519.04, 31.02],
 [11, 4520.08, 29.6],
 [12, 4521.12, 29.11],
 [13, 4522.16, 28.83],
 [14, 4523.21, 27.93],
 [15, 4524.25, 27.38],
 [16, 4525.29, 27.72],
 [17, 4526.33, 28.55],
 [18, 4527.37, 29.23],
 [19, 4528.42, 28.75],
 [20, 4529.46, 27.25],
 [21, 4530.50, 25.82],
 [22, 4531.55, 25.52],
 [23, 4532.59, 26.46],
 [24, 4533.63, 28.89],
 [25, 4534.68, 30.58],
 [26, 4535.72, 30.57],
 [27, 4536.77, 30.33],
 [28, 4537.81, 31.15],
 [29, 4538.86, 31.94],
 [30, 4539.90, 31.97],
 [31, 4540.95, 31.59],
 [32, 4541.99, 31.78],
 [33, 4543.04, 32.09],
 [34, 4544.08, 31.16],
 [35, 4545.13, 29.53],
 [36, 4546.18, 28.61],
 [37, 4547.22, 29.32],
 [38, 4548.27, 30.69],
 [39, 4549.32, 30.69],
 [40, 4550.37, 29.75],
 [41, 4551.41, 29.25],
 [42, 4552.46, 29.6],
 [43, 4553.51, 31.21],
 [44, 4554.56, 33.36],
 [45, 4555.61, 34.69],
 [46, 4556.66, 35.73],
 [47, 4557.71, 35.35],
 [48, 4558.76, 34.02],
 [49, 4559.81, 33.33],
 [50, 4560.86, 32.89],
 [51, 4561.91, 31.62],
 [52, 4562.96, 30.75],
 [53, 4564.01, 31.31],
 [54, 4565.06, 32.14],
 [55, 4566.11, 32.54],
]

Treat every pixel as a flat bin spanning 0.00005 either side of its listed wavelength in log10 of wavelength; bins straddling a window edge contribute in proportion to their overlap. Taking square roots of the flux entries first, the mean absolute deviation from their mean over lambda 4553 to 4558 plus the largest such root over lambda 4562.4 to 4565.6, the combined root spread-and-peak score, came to 5.79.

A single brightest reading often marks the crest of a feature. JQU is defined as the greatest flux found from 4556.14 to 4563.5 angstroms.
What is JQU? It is 35.73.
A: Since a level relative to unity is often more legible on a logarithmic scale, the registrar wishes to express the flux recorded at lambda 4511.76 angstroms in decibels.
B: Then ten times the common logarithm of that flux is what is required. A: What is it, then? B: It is 15.01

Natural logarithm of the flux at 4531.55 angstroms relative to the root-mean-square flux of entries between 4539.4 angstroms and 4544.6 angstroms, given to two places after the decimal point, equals -0.22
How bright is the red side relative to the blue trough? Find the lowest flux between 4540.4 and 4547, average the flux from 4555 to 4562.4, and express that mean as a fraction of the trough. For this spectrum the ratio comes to 1.19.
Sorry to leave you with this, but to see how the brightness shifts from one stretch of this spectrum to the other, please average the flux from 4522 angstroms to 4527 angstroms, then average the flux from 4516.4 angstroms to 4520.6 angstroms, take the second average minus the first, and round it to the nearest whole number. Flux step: 3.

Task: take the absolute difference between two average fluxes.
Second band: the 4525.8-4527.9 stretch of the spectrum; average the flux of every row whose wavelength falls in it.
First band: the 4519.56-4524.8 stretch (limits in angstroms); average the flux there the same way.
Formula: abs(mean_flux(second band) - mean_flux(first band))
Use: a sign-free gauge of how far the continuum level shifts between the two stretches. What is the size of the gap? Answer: 0.3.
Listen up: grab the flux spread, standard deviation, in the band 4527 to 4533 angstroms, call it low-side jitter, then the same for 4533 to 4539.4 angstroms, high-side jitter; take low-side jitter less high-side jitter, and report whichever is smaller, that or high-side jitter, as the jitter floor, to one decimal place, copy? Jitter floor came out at 0.5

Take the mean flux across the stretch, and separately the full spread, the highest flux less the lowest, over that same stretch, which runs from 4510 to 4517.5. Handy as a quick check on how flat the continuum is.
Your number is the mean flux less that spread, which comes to 30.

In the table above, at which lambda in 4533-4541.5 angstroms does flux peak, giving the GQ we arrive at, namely 4539.90 angstroms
